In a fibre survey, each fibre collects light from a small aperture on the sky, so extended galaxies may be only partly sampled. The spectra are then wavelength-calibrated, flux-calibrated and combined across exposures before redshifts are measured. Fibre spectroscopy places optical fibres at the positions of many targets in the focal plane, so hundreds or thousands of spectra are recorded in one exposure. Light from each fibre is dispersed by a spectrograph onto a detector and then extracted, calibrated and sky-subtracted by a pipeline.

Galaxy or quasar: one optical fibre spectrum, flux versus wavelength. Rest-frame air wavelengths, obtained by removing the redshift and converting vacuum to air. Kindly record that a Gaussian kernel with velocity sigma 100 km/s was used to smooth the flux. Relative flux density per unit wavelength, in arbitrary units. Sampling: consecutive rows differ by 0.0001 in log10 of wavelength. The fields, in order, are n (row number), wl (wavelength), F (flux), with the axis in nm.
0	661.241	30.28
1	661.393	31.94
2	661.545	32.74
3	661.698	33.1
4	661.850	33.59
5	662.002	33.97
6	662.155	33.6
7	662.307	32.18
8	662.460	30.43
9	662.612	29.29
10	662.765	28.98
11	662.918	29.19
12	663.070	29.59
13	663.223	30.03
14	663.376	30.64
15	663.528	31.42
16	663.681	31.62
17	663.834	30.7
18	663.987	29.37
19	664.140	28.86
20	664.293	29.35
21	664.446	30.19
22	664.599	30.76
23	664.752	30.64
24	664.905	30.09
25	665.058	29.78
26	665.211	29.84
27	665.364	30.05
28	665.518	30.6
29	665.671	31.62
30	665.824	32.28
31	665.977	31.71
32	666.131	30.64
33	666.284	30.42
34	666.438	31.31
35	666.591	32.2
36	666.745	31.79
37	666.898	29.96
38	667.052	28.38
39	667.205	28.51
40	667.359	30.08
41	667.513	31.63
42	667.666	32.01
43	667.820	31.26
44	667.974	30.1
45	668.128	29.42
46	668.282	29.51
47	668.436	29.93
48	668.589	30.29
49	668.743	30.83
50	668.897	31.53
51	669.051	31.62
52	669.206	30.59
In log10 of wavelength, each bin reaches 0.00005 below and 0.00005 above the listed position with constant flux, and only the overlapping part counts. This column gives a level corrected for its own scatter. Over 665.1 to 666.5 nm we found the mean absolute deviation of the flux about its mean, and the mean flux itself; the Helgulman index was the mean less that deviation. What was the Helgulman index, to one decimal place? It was 30.2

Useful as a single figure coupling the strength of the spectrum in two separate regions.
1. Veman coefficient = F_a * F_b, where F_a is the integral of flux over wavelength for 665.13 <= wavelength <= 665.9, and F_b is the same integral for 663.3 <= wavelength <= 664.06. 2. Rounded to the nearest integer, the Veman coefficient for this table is 556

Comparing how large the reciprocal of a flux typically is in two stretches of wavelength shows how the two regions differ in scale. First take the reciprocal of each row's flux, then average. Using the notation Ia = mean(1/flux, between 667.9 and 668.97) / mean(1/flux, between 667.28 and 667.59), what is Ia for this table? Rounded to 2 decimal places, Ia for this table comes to 1.02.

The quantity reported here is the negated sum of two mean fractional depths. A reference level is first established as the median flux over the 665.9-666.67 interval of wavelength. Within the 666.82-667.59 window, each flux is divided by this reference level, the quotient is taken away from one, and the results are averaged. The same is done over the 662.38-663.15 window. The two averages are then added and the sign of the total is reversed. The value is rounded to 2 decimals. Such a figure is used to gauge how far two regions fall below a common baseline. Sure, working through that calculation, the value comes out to -0.11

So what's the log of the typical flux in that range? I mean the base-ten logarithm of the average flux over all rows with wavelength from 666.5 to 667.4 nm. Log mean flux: 1.48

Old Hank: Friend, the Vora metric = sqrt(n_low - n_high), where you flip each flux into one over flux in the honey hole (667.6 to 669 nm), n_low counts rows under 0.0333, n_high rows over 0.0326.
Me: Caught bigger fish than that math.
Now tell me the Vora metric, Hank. 1.0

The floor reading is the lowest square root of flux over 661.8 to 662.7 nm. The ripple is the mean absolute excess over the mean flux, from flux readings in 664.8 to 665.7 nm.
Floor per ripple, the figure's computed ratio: 10.4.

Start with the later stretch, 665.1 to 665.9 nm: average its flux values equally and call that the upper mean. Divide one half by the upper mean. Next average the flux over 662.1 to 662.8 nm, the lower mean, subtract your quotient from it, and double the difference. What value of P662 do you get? 61.8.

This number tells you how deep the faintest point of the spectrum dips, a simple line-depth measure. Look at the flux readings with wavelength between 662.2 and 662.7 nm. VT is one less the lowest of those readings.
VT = -28.3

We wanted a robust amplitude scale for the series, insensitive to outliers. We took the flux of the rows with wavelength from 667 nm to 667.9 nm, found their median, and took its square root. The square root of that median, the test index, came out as 5.54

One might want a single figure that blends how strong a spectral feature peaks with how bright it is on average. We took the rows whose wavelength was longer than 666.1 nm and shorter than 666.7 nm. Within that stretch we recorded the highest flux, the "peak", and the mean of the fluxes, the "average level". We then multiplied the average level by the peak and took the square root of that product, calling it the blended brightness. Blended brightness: 31.7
